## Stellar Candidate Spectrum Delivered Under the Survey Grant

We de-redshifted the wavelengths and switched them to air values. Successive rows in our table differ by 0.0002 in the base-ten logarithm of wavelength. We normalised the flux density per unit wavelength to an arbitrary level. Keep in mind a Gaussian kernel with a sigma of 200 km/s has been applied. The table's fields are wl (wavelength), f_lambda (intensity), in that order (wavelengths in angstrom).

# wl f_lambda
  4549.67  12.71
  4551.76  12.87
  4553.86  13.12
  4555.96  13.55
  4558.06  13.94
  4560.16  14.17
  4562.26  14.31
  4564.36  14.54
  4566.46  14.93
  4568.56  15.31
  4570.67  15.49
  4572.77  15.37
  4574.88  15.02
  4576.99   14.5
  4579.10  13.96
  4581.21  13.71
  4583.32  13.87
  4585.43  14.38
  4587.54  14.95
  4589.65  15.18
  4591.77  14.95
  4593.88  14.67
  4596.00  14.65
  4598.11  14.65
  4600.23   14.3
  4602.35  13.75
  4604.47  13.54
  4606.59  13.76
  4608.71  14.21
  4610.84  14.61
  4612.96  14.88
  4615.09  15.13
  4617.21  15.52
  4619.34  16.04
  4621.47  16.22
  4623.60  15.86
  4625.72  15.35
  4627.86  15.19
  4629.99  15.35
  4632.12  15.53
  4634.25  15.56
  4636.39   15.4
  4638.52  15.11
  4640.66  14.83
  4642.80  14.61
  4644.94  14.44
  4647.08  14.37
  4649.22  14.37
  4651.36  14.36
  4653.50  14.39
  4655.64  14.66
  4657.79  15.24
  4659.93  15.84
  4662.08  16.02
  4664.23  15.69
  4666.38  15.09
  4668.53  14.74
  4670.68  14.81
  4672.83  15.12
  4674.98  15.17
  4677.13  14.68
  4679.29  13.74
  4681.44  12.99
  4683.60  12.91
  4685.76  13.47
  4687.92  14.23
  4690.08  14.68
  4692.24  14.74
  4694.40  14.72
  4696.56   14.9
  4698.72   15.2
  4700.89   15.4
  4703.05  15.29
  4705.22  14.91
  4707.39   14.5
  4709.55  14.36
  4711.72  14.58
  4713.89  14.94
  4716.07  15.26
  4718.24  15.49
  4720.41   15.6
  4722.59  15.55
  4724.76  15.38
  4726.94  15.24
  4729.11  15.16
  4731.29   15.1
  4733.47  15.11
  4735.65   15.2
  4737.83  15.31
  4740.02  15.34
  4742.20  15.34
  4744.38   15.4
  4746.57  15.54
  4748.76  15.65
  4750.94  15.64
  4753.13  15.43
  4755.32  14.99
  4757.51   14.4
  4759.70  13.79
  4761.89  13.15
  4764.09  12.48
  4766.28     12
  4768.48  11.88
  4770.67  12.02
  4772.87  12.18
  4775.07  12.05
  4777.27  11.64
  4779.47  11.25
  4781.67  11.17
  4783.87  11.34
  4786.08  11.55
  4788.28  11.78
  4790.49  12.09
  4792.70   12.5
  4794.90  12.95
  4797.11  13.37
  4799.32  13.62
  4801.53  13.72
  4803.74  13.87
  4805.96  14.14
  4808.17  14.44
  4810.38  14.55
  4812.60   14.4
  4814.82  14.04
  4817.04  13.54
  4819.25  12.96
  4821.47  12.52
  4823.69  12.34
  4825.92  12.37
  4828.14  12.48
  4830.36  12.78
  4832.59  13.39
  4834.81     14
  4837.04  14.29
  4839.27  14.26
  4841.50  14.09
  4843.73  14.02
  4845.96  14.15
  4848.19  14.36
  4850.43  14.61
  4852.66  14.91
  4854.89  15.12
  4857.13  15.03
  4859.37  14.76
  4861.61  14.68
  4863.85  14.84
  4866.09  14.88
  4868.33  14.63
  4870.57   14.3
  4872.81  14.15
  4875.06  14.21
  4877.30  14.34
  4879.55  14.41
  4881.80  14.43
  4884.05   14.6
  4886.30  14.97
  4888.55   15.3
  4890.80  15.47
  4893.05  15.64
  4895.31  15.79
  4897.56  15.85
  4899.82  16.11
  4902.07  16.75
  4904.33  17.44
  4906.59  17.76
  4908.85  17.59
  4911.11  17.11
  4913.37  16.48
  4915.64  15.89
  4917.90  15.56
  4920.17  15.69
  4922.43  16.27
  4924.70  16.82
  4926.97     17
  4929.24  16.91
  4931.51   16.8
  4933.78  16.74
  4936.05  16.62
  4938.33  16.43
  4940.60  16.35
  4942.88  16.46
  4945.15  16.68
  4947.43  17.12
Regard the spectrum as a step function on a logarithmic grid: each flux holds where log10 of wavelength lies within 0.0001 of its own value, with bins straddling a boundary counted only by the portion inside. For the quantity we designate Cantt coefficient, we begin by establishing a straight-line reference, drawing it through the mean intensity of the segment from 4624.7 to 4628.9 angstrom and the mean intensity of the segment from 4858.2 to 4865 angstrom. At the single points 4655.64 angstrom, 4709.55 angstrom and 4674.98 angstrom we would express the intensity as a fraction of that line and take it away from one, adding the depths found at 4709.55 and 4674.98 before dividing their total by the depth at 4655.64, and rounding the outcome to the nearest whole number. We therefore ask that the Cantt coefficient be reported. 1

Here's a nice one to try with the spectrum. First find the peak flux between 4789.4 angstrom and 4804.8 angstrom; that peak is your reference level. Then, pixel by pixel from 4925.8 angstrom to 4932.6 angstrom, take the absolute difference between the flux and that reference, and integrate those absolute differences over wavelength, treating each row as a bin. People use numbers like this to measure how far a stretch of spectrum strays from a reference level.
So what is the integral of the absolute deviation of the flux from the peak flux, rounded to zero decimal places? 21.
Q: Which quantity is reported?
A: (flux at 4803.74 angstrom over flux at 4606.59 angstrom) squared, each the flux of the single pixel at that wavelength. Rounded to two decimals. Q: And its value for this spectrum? 1.02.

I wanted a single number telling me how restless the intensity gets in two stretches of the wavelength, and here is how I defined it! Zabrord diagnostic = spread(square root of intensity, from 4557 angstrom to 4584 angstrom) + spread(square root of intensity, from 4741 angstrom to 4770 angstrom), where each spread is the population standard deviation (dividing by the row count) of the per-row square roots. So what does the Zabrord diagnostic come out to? 0.27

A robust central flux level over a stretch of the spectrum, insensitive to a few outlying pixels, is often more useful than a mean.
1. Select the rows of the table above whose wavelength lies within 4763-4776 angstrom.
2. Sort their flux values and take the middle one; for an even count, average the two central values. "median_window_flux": 12.0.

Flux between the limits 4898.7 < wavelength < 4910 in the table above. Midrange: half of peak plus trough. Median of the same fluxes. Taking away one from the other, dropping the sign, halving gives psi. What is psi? 0.25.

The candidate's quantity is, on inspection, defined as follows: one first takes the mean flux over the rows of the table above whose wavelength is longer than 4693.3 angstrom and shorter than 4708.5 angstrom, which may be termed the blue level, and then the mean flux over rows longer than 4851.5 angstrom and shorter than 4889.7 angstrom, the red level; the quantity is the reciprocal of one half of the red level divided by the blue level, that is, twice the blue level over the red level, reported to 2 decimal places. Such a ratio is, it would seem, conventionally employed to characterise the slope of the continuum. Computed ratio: 2.04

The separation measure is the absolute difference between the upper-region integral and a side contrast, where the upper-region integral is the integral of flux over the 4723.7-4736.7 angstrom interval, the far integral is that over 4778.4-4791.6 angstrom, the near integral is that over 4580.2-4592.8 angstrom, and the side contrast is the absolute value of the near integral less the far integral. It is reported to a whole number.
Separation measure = 167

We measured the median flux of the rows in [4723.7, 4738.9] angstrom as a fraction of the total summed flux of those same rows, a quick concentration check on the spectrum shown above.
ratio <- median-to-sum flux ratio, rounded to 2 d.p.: 0.14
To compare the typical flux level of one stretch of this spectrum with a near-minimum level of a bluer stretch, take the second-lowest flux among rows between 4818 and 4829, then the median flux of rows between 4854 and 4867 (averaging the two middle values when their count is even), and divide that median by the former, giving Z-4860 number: 1.20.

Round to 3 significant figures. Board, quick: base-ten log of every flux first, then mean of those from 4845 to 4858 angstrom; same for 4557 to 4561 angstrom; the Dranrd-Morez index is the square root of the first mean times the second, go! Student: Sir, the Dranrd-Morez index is 1.16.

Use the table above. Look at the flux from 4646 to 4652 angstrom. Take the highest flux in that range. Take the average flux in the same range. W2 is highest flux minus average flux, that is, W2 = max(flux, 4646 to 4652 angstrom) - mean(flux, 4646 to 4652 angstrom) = 0.00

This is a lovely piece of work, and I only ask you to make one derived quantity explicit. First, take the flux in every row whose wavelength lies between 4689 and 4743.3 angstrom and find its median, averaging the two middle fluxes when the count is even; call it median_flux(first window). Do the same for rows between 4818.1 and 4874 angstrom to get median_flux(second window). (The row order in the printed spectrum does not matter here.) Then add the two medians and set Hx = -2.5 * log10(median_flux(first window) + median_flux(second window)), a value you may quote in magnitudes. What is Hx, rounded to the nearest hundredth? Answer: -3.67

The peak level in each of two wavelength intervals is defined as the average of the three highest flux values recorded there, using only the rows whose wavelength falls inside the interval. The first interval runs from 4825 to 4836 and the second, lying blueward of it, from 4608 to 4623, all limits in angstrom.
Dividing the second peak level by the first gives 1.19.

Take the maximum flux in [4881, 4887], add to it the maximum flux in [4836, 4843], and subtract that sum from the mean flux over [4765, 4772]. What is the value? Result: -17.3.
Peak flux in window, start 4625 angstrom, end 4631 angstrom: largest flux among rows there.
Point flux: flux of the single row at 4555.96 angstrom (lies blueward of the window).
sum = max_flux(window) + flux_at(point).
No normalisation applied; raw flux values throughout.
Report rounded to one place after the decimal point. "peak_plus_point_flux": 28.9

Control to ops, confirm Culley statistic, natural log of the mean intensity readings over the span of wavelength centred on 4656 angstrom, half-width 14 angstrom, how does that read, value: 2.702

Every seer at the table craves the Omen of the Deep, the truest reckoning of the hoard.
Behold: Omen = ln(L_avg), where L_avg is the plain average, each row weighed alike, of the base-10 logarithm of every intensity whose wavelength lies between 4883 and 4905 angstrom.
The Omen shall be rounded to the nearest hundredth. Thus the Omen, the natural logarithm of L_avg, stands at 0.18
